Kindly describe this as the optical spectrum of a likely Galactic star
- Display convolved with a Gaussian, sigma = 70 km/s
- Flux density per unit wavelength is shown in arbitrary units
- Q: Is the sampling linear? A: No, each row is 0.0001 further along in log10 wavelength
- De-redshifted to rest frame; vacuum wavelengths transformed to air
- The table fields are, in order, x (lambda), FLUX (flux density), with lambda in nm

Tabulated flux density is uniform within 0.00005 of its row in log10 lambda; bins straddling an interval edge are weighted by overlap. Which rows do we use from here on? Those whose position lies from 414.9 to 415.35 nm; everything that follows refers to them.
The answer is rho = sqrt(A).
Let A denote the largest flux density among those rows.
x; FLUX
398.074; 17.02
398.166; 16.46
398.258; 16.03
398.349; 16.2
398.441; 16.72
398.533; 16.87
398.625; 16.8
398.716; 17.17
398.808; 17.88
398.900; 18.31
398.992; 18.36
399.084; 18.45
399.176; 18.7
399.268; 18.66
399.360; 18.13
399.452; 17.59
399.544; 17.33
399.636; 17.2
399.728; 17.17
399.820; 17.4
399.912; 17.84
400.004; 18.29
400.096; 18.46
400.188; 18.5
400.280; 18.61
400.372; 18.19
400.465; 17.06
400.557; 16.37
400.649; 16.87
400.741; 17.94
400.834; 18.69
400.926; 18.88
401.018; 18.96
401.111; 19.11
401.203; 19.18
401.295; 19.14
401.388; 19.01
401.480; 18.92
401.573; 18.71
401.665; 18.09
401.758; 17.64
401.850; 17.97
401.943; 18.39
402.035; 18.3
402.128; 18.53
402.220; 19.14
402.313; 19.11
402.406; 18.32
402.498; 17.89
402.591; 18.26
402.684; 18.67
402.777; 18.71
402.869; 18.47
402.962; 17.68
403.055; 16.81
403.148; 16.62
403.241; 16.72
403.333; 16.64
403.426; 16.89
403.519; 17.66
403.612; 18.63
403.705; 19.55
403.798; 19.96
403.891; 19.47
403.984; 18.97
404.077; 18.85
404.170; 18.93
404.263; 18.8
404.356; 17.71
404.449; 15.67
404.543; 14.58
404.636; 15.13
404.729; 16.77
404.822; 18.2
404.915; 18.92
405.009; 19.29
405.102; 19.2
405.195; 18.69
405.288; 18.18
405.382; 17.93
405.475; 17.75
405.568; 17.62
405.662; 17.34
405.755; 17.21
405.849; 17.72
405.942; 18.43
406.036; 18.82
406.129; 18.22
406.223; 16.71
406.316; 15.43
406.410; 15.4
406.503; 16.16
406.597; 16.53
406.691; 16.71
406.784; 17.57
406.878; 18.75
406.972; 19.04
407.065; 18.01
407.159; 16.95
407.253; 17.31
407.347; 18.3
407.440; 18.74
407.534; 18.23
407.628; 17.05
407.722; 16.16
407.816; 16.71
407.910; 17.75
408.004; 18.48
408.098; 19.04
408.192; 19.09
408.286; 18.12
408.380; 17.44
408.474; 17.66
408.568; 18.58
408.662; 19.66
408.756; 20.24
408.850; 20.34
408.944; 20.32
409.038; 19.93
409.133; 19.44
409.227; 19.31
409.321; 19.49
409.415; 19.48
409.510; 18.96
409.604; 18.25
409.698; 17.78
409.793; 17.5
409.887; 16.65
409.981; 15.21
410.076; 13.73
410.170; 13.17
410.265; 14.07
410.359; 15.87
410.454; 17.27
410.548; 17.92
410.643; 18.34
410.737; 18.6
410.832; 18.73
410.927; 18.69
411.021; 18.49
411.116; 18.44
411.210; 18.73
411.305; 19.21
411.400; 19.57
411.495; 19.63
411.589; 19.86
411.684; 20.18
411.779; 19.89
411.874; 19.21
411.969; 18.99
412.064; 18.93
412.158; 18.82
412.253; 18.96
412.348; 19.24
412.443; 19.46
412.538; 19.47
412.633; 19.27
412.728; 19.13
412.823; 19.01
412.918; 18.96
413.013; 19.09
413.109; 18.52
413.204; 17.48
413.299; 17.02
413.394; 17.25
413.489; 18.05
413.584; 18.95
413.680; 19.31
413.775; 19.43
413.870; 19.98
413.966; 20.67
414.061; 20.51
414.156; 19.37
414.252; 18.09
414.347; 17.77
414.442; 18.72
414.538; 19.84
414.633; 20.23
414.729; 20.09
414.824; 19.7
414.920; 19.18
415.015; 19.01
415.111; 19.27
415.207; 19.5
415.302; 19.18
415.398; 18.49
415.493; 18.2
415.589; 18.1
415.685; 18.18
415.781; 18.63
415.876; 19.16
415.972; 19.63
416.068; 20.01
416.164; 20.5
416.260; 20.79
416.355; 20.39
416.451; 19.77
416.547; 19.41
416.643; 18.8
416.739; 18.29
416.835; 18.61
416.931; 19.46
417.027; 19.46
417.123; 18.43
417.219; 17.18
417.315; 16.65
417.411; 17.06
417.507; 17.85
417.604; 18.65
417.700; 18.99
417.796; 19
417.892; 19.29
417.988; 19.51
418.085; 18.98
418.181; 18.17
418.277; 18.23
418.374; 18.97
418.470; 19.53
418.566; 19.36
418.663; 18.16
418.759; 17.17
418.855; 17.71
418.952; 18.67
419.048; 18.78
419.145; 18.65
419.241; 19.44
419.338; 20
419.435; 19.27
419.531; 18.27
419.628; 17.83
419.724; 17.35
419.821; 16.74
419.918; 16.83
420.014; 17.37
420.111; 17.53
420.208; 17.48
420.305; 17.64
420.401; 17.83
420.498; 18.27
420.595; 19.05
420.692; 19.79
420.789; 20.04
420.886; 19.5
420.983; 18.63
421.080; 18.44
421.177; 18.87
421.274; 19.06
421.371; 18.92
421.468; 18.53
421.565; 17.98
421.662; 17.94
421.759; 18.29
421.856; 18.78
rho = 4.42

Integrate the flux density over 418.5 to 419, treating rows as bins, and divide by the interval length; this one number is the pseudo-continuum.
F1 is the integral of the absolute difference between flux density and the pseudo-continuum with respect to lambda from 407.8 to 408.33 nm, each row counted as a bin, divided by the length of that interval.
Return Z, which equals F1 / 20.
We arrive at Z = 0.031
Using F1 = 0.62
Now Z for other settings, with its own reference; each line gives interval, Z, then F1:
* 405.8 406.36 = 0.047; 0.94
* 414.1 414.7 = 0.050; 1.00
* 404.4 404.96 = 0.097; 1.94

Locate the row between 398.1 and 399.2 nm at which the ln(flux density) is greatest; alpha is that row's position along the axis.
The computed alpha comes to 399.176 nm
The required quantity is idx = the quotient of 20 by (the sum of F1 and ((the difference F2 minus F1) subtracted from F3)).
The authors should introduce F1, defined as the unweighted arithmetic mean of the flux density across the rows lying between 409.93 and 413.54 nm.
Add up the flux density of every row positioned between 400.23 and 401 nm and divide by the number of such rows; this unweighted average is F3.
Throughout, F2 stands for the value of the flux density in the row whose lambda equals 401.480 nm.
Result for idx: 0.566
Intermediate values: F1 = 18.2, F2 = 18.92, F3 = 17.8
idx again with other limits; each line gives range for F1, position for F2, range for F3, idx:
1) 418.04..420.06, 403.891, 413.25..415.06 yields 0.550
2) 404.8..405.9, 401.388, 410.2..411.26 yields 0.570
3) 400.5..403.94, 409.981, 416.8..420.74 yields 0.504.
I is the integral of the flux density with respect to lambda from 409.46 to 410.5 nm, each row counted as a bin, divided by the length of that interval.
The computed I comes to 16.2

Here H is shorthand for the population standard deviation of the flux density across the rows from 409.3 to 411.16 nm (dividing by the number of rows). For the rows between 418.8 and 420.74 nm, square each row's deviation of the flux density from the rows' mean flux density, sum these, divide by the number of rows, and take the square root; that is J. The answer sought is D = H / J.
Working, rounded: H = 1.9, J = 0.9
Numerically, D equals 2.0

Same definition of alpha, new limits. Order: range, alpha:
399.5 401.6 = 401.203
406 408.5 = 408.192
